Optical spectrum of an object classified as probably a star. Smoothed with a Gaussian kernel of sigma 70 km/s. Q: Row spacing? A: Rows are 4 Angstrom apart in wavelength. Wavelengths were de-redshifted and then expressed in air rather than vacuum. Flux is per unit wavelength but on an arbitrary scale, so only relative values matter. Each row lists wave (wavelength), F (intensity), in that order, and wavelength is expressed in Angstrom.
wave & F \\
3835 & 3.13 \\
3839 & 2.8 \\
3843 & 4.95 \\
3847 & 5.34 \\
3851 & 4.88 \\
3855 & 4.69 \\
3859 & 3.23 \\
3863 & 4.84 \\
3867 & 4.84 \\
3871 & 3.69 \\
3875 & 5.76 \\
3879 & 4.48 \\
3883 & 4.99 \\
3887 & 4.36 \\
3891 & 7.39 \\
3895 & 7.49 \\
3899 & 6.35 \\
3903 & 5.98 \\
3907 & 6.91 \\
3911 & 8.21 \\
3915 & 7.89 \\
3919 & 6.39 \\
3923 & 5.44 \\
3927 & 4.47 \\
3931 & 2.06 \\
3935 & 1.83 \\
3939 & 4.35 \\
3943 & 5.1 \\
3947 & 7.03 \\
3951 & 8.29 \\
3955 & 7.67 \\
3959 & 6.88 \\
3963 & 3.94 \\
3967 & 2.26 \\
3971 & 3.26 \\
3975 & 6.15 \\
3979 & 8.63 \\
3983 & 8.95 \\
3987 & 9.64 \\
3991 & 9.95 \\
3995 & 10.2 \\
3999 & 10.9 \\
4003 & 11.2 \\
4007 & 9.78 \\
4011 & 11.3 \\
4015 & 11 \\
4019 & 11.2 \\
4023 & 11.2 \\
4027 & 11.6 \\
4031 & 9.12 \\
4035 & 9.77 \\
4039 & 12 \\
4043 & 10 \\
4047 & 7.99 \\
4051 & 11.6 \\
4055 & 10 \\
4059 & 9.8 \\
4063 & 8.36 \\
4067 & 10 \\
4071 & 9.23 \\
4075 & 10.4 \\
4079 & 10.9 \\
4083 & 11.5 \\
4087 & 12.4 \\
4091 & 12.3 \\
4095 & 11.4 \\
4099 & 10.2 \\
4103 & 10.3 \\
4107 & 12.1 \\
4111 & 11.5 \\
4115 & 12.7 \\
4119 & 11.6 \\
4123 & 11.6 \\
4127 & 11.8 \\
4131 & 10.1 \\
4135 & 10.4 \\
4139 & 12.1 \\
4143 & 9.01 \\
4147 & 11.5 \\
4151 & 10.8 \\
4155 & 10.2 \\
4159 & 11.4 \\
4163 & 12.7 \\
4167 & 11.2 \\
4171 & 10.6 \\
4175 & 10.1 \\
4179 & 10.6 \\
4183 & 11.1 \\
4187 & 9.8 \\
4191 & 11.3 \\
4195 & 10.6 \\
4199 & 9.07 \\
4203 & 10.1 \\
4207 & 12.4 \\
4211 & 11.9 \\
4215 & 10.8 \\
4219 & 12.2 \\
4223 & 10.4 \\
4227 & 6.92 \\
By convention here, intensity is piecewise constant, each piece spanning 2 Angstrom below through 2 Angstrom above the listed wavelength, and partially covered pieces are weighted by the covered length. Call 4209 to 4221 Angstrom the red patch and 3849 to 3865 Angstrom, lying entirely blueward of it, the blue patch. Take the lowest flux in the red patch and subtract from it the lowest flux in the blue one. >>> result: 8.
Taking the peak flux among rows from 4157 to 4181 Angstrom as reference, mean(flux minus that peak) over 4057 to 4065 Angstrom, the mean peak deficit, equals -3.62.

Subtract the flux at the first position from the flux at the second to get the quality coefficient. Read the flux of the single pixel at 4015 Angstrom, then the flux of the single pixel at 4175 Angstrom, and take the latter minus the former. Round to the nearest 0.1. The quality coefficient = -0.9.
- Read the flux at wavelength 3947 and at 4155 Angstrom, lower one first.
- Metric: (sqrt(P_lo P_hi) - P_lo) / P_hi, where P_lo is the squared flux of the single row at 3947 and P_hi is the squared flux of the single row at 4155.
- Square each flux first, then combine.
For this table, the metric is 0.21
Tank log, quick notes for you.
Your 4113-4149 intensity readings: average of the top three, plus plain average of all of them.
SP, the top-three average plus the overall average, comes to 23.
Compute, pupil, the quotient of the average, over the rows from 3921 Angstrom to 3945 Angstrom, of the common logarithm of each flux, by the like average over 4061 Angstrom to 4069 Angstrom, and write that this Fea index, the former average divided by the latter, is 0.57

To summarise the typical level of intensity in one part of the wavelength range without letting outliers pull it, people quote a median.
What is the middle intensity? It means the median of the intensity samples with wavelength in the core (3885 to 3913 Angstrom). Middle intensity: 6.9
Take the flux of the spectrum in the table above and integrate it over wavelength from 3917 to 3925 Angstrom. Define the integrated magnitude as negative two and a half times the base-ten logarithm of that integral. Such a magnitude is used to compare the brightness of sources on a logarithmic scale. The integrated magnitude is -4.2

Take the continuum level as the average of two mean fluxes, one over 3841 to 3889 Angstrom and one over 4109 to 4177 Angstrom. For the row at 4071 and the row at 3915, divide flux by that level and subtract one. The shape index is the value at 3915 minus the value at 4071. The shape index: -0.2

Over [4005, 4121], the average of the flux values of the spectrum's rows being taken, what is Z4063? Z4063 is 11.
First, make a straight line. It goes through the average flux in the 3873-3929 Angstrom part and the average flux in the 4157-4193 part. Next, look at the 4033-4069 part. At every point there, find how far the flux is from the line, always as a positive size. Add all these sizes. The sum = 13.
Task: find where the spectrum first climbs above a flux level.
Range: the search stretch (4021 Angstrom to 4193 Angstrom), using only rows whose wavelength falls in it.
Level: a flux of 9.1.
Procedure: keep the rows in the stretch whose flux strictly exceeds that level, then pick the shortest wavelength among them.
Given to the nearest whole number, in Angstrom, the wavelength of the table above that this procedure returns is 4023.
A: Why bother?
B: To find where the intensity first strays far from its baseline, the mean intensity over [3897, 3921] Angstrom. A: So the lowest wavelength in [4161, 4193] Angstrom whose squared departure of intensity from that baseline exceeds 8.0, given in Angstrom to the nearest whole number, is 4163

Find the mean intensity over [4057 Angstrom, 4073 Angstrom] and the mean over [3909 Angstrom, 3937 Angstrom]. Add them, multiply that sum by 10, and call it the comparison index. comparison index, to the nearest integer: 145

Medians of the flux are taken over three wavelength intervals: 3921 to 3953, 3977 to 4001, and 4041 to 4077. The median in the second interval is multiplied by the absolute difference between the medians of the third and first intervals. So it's 51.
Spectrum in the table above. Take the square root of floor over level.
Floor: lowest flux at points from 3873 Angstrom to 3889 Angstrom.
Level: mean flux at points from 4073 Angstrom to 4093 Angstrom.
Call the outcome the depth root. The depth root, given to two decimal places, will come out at 0.62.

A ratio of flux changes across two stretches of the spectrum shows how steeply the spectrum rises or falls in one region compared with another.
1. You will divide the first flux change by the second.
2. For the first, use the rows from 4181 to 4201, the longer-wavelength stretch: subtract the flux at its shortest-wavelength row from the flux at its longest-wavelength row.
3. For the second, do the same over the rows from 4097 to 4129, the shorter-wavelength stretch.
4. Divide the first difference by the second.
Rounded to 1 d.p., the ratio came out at -1.3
